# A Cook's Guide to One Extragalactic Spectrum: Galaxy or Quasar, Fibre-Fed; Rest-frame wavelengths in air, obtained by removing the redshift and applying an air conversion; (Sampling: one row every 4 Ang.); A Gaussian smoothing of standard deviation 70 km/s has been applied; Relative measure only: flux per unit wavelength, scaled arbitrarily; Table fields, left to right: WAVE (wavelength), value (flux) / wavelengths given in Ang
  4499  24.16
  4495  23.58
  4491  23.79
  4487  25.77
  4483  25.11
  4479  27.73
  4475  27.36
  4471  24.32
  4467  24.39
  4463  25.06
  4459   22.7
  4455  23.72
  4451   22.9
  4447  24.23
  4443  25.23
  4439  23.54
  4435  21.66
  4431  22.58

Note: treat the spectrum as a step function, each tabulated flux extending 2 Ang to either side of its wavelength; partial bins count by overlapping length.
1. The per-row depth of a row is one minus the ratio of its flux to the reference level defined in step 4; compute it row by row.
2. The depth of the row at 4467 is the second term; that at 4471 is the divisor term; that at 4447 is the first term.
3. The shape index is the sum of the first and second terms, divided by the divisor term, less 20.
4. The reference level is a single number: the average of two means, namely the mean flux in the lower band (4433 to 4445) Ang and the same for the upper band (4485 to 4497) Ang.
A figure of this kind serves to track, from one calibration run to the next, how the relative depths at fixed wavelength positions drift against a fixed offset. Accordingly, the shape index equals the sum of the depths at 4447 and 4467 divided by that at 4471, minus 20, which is -18.1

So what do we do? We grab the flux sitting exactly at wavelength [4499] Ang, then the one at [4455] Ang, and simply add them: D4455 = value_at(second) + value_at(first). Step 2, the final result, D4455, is 47.9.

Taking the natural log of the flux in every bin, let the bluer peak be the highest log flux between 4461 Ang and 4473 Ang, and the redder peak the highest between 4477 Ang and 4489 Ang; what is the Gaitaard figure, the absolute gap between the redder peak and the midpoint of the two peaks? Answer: 0.051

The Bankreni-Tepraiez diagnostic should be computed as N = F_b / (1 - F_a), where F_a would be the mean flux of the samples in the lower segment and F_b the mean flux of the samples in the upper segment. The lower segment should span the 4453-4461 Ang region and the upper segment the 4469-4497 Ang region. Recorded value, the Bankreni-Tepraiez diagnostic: -1.14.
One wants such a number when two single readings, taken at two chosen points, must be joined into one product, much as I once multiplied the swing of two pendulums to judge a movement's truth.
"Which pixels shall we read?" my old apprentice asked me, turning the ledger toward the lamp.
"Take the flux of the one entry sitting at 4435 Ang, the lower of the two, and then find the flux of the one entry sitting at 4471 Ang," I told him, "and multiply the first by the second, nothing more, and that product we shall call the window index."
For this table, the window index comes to 527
